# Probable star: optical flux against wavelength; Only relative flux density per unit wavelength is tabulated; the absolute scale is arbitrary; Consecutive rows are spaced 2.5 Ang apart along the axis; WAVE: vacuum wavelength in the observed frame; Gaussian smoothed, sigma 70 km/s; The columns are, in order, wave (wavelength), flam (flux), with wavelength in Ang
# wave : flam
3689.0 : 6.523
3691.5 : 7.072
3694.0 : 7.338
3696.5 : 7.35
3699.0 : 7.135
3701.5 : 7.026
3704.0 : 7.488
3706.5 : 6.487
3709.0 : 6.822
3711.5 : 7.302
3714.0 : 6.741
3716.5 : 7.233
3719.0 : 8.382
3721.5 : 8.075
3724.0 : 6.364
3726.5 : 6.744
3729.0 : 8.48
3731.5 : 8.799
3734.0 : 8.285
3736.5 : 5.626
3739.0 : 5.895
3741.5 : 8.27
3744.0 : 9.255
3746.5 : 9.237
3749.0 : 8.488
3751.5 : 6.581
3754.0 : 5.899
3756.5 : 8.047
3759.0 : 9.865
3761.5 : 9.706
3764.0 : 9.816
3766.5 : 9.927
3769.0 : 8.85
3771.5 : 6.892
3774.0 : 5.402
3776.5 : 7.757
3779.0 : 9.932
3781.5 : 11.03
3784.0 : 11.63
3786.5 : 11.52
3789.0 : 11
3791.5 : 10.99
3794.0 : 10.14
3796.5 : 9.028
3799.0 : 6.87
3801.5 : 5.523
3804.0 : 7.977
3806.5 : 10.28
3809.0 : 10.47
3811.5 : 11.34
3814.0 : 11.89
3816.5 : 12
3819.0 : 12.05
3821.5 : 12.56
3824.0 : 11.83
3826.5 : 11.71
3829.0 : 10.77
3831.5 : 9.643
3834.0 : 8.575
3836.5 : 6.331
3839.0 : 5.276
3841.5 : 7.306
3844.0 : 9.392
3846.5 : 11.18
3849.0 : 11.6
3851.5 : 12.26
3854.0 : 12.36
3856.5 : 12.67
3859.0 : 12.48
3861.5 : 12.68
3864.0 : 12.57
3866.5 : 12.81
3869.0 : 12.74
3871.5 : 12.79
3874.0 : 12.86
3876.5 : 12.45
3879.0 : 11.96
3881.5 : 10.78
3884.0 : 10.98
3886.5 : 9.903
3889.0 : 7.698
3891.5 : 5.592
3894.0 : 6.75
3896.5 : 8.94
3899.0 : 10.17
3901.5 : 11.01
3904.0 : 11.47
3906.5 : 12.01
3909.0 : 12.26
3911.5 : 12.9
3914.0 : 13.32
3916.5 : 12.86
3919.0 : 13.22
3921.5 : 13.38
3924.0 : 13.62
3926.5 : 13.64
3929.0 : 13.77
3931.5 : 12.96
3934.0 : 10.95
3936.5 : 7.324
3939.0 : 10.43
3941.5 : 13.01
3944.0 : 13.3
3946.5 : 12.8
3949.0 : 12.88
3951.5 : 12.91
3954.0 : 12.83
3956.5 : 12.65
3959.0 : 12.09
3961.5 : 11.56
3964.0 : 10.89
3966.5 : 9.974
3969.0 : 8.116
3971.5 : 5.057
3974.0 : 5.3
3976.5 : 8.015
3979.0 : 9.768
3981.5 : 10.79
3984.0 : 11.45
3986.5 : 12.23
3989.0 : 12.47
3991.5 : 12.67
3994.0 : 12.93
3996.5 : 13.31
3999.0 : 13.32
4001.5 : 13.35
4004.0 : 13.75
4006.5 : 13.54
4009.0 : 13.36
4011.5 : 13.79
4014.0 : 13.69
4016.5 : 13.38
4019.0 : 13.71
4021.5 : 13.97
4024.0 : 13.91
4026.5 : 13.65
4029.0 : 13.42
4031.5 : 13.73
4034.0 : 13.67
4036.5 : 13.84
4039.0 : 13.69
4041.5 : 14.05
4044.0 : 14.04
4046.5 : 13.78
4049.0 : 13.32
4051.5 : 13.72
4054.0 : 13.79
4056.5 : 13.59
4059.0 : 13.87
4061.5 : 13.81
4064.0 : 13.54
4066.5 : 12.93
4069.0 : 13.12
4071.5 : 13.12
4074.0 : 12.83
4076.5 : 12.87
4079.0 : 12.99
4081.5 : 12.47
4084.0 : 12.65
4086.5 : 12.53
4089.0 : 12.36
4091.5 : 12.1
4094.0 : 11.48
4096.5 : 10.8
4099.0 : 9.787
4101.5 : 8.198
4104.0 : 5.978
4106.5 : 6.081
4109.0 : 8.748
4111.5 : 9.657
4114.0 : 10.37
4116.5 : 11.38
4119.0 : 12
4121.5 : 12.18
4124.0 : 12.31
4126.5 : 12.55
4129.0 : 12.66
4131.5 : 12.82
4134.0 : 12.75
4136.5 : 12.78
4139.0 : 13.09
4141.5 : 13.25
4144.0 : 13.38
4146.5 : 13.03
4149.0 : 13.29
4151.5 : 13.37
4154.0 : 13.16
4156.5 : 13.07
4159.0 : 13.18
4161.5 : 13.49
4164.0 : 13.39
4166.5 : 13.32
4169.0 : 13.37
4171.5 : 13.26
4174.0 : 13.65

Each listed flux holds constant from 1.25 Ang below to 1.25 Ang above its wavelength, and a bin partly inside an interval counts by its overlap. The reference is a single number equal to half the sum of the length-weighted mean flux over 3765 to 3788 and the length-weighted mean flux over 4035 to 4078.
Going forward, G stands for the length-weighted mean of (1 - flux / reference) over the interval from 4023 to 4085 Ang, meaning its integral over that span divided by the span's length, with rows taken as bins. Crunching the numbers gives -0.182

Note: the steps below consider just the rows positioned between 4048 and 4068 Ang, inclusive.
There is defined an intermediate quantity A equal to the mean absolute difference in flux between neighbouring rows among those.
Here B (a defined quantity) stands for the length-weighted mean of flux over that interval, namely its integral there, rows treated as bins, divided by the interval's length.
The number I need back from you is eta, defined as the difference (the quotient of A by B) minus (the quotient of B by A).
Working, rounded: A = 0.27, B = 13.6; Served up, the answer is -50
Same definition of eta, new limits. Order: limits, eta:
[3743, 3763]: -8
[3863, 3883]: -34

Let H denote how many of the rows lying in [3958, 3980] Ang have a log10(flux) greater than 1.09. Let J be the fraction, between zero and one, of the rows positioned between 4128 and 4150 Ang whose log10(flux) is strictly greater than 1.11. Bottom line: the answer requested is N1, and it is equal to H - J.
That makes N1 -0.6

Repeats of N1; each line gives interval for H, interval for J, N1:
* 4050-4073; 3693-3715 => 9.0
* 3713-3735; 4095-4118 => 0.0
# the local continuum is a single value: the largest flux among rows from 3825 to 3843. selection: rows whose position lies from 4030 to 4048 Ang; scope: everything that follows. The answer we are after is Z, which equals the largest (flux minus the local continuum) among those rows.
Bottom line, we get 2.3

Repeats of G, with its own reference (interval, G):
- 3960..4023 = -0.022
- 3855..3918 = 0.006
